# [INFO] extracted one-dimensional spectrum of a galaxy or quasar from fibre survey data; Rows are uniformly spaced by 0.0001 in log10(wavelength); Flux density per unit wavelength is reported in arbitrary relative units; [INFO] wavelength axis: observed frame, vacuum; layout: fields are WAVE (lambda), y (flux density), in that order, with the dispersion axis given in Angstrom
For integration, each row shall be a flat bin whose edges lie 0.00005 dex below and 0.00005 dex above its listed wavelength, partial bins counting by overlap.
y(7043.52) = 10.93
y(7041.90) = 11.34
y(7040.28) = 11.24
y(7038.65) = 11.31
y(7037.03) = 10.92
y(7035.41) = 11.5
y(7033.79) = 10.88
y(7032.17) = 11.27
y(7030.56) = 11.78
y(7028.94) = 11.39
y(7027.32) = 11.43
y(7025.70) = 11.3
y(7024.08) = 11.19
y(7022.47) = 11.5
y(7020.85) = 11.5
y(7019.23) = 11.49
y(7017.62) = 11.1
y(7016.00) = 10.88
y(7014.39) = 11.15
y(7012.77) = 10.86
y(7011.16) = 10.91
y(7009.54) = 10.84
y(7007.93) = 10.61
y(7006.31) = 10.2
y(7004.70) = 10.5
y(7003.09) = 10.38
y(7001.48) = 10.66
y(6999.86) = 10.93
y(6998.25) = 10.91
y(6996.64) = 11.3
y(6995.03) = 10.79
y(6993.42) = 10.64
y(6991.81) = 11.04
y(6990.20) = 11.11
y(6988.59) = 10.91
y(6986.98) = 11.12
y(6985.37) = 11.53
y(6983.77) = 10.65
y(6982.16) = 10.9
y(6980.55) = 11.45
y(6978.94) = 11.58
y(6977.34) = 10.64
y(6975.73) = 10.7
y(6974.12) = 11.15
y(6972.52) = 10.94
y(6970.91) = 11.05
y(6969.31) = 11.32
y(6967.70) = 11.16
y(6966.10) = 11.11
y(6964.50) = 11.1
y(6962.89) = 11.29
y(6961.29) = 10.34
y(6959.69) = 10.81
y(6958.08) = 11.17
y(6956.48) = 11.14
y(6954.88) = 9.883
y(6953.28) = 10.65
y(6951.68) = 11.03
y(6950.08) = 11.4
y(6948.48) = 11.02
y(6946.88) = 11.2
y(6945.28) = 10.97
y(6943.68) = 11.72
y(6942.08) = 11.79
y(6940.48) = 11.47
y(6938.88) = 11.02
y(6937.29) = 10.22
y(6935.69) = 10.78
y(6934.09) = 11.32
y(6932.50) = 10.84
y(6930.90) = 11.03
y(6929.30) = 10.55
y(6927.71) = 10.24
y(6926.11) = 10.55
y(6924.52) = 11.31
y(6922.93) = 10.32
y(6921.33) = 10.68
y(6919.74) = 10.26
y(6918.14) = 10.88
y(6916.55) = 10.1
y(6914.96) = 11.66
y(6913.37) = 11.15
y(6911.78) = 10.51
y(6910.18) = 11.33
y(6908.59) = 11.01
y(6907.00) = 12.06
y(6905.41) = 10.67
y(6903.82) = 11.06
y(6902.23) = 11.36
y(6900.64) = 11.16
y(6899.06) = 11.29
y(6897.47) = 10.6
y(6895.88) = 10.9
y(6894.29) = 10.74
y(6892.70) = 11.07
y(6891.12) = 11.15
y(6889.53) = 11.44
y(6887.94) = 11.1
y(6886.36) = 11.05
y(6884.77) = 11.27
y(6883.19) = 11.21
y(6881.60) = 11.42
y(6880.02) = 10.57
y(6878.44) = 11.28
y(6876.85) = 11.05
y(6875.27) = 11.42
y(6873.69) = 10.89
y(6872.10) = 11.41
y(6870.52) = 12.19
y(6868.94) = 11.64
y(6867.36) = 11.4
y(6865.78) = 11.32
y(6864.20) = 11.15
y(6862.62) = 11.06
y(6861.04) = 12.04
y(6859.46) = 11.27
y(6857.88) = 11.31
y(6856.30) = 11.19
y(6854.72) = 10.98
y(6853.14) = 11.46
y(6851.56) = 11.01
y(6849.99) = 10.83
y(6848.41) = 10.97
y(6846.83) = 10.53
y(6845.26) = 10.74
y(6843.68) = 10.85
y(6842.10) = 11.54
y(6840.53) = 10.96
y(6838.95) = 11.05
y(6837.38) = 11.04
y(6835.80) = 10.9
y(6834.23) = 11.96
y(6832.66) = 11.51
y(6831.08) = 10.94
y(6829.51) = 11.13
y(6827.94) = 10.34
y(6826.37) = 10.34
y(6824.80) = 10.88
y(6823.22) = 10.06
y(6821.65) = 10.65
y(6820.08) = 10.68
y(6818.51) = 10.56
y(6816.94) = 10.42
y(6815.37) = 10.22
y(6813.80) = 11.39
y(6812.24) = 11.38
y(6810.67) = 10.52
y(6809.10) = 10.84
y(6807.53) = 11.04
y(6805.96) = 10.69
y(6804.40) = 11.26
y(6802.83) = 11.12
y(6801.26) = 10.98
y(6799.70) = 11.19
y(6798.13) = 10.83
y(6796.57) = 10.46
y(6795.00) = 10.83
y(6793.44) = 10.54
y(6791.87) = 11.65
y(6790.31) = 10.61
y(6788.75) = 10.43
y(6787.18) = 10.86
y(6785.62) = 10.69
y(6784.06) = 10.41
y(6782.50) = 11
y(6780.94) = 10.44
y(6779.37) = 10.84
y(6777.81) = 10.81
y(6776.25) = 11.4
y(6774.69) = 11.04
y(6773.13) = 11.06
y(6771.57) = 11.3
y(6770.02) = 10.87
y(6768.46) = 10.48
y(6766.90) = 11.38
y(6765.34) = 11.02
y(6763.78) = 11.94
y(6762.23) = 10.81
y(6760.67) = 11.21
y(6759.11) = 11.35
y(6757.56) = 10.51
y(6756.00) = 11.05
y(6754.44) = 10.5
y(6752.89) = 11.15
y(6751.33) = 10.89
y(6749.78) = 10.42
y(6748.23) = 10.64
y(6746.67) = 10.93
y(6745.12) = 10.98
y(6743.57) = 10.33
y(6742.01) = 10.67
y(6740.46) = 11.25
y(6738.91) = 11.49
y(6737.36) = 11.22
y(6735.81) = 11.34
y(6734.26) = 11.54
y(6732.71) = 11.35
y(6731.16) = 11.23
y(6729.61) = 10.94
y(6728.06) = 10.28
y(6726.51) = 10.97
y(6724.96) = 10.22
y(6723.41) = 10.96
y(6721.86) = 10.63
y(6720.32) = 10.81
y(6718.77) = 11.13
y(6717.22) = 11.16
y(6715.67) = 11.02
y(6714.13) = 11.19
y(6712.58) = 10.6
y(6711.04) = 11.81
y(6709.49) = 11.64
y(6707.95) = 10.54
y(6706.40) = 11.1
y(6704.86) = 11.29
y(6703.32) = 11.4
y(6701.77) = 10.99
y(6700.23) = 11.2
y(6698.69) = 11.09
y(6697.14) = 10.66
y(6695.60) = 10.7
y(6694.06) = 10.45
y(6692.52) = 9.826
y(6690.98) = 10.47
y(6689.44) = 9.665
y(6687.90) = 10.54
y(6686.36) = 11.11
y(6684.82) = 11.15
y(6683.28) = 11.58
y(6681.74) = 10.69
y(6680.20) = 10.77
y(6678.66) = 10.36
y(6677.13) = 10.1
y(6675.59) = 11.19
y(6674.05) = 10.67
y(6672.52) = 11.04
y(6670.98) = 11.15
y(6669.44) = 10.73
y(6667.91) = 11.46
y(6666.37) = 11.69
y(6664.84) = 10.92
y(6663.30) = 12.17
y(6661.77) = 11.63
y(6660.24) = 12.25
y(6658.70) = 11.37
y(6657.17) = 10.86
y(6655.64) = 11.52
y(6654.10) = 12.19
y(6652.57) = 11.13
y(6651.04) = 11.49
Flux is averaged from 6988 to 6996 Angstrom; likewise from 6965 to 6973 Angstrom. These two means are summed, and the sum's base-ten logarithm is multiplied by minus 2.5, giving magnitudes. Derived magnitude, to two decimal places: -3.36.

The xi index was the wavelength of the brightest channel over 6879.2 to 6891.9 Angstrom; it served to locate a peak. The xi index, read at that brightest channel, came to 6889.53 Angstrom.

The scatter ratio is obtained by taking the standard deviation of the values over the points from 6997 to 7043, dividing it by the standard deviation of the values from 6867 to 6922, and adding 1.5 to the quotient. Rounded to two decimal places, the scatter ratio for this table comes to 2.36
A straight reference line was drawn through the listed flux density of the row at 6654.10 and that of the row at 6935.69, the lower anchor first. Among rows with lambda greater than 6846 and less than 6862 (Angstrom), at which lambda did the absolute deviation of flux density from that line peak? 6861.04 Angstrom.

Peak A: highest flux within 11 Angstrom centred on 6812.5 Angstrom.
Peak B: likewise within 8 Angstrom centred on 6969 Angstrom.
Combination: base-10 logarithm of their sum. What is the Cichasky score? 1.36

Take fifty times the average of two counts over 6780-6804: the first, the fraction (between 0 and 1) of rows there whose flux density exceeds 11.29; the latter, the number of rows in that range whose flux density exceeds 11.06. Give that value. 77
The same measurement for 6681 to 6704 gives 153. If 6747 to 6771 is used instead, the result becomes 130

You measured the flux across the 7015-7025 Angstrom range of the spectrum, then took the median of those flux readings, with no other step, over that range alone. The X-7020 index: 11.34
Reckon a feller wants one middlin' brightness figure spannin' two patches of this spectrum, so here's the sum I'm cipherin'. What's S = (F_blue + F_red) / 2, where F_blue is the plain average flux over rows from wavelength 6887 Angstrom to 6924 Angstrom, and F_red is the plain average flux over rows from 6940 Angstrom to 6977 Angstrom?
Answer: 11.02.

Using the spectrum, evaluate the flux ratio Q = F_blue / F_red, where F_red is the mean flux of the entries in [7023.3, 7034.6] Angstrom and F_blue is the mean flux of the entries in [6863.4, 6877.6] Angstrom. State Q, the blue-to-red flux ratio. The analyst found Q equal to 1.01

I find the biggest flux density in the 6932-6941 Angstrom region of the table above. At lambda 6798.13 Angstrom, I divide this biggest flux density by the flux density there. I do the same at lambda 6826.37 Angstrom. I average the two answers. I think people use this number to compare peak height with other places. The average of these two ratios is 1.084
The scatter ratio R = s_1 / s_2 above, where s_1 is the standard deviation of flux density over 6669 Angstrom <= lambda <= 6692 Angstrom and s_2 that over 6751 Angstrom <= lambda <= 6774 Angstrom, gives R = 1.25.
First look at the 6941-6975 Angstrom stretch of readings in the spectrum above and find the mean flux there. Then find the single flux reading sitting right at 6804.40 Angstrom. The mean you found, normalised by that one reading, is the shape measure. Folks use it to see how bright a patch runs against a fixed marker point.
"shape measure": 0.98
